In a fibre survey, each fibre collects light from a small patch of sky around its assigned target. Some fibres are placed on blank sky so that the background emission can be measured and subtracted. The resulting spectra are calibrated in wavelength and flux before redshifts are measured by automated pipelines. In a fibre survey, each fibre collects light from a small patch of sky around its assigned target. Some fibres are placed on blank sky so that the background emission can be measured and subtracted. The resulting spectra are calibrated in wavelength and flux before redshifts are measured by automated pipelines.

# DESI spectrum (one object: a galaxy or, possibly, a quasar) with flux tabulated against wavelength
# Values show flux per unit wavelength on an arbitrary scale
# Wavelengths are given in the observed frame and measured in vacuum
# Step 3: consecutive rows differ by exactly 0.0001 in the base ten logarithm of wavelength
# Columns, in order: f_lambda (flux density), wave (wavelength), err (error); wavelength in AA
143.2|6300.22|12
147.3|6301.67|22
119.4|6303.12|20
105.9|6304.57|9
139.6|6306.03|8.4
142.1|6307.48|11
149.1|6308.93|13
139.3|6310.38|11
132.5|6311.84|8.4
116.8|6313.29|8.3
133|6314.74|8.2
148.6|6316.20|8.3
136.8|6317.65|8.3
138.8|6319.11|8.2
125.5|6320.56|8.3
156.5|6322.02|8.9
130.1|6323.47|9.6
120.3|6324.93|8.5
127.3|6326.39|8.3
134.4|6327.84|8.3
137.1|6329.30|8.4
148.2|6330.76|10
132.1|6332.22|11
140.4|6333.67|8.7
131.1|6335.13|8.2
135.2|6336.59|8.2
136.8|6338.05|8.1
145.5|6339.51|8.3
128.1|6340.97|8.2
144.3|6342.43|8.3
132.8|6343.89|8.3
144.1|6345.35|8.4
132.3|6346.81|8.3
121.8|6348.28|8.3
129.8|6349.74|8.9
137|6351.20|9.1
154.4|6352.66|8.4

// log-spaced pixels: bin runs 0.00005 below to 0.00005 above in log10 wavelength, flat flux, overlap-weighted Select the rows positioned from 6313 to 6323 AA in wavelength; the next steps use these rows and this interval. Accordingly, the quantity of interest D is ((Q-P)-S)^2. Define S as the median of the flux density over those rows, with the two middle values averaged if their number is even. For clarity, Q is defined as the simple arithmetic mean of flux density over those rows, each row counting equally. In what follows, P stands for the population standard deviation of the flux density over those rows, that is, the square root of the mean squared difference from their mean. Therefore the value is 159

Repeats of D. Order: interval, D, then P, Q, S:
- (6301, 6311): 389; 15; 134.7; 140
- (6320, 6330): 63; 11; 133.0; 130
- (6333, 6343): 30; 6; 137.3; 137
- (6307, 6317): 152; 10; 137.3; 139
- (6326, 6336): 25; 6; 135.8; 134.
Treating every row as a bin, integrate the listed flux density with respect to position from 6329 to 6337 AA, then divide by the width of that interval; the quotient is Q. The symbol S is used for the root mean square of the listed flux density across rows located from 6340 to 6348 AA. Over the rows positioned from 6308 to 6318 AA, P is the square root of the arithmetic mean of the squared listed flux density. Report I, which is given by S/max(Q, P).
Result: 0.99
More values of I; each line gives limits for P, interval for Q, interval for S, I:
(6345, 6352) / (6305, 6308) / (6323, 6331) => 0.97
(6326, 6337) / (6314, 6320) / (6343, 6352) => 0.96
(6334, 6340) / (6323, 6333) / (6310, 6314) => 0.95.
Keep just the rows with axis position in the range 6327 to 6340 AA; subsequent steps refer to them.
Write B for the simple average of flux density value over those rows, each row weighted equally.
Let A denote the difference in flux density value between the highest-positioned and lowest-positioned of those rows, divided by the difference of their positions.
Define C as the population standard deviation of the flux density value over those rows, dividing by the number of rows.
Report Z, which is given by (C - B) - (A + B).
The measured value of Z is -271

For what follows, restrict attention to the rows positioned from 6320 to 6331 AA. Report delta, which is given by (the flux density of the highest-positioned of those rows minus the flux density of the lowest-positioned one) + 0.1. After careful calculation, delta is 23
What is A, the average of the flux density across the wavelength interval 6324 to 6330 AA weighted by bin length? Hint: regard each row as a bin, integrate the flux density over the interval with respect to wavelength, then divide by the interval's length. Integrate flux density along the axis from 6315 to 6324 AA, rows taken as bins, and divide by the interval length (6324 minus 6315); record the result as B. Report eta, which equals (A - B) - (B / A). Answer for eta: -10.6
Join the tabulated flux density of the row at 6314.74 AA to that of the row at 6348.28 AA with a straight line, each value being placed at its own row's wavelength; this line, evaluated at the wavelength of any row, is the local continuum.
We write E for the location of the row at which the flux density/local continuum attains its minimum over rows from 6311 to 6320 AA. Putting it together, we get 6313.29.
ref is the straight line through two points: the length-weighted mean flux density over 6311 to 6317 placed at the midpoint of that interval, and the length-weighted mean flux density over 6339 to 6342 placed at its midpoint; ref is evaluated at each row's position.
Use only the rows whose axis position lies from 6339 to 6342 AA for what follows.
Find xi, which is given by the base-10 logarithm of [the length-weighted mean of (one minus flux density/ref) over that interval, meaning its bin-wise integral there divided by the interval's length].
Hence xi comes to -4.7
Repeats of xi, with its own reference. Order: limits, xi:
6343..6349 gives -1.5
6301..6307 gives -1.7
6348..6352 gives -1.3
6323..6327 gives -1.2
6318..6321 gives -2.6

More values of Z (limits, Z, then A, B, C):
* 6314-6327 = -259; -0.5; 135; 11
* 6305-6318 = -266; -0.2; 138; 9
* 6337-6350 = -262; -0.6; 135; 8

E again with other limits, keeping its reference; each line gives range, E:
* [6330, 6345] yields 6340.97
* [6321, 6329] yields 6324.93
